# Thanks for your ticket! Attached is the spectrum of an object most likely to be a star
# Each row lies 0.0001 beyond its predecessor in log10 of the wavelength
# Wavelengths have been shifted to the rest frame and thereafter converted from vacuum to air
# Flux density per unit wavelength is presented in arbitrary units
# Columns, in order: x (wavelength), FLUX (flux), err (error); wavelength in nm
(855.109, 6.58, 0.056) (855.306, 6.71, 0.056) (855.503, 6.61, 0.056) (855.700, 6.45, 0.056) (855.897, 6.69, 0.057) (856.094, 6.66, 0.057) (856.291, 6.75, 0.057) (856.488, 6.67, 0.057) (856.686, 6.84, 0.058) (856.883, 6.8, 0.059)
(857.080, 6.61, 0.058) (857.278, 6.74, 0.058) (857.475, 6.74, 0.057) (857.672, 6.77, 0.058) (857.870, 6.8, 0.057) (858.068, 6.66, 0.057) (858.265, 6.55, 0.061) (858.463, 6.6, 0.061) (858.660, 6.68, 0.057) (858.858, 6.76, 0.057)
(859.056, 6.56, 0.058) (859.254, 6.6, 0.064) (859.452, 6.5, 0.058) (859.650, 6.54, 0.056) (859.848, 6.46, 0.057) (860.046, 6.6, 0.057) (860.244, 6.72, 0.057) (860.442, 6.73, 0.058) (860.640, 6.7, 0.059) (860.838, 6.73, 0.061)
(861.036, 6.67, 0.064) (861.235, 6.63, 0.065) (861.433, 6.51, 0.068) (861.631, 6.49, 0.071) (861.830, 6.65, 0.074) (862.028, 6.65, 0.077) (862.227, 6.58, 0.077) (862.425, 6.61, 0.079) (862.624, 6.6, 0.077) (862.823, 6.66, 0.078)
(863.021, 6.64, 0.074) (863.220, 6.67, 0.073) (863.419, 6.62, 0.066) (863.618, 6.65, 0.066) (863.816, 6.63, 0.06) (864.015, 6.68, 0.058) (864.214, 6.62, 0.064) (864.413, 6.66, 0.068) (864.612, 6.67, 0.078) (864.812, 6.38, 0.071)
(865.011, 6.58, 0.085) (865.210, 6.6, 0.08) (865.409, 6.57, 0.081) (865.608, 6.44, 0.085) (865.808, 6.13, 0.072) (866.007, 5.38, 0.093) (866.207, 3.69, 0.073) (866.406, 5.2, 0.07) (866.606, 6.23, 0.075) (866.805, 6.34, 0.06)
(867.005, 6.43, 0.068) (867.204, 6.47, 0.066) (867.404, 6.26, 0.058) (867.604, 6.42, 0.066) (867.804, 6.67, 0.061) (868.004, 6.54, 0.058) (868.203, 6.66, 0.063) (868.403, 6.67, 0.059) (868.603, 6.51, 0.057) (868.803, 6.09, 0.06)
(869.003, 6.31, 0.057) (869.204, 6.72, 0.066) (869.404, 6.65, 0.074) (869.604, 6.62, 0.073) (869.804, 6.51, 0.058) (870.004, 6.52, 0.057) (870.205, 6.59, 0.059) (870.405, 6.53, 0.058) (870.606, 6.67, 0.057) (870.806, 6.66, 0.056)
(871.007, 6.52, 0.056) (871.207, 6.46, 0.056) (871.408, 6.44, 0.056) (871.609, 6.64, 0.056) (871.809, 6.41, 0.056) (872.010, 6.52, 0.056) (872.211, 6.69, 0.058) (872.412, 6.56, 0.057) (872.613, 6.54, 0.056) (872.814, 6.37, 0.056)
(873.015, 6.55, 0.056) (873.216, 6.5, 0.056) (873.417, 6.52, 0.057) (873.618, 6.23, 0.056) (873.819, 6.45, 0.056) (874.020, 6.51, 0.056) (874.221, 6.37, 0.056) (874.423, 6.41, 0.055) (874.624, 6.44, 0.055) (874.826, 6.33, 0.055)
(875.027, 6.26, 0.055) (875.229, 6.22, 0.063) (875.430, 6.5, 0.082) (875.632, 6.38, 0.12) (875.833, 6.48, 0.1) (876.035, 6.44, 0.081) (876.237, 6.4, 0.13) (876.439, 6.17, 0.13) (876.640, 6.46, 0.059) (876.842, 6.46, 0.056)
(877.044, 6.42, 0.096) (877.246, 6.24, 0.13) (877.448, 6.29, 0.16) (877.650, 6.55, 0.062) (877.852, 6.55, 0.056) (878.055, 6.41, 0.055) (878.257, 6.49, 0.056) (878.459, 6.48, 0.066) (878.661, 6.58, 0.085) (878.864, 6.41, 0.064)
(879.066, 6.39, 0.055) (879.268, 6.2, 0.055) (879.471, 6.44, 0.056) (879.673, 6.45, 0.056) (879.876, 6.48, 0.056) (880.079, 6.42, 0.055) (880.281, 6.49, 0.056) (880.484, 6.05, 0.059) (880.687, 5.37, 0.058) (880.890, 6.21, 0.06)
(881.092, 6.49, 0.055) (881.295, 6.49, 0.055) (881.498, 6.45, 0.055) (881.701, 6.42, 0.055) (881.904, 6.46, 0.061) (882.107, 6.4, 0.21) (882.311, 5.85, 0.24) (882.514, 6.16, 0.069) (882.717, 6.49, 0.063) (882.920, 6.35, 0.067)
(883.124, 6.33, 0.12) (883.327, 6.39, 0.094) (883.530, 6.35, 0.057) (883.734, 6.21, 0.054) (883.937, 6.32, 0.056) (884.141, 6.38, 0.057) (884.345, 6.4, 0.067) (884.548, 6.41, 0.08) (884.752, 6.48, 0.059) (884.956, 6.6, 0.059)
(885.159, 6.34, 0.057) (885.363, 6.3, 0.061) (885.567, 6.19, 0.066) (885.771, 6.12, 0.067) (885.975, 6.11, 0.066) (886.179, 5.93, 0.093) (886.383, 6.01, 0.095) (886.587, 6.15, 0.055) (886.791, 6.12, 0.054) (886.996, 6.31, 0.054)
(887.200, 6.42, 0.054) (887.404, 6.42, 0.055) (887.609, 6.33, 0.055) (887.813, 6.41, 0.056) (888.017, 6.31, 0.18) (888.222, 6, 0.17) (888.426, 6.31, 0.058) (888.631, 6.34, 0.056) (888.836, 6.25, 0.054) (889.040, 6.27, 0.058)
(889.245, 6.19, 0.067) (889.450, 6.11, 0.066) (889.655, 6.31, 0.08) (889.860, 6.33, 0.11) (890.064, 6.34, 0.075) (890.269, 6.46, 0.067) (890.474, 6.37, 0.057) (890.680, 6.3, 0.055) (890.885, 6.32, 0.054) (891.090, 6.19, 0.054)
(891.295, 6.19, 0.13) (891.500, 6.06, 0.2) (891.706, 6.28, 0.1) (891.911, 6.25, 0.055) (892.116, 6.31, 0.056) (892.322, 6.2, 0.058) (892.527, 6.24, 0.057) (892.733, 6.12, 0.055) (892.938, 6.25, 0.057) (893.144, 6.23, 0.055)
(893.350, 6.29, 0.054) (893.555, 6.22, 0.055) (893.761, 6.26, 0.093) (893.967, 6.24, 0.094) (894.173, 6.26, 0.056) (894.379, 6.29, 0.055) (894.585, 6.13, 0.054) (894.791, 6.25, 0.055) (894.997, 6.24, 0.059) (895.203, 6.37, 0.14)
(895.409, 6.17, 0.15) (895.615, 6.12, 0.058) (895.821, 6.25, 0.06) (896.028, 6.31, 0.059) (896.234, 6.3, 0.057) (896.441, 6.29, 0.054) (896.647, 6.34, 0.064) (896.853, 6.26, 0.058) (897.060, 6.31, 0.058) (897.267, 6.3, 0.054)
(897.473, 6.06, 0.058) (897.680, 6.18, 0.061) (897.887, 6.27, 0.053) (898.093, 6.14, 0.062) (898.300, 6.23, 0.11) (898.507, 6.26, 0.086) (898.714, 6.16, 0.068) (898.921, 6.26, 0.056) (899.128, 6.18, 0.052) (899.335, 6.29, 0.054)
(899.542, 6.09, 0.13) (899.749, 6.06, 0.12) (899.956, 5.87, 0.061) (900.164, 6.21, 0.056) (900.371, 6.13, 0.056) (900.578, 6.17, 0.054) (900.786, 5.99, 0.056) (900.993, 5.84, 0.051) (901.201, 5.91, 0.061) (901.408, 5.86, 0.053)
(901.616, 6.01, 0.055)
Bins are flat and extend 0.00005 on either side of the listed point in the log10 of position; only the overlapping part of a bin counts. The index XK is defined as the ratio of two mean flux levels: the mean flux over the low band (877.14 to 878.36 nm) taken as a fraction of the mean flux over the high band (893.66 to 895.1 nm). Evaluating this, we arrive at 1.03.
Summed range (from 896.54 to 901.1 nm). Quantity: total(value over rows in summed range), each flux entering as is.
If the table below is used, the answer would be 136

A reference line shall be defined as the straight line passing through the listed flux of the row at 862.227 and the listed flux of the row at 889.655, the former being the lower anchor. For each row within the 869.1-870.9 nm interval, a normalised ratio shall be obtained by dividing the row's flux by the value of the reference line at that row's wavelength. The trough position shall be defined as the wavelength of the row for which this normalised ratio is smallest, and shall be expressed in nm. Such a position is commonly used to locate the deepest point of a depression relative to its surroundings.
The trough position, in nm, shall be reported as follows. 869.804 nm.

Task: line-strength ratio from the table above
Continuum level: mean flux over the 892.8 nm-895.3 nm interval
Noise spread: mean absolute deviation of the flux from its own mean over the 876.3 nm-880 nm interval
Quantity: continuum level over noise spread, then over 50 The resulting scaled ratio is 1.42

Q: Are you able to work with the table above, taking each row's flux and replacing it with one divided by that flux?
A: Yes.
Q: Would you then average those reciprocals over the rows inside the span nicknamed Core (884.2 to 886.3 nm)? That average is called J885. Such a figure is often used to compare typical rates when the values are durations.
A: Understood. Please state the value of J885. 0.159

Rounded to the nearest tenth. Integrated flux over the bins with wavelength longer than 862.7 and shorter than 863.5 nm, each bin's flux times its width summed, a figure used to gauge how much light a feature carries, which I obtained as 5.3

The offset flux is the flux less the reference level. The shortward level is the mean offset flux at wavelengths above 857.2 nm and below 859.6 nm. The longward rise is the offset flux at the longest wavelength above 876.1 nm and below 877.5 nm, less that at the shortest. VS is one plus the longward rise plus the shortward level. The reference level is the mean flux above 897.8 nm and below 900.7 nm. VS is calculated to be 1.39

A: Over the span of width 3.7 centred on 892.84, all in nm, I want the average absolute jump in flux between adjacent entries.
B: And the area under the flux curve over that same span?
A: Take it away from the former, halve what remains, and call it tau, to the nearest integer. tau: -11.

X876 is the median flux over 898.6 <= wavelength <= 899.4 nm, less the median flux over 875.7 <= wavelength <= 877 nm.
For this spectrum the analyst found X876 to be -0.23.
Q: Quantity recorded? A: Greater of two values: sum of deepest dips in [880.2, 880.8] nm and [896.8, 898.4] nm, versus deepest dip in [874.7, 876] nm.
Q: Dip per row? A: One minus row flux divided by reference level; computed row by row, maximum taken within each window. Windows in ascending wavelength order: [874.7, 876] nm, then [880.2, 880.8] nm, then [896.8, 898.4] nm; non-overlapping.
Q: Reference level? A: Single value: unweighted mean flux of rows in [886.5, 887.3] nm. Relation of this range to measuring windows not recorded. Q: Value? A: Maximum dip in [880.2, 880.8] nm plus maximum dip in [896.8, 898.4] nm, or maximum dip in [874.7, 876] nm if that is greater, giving 0.17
